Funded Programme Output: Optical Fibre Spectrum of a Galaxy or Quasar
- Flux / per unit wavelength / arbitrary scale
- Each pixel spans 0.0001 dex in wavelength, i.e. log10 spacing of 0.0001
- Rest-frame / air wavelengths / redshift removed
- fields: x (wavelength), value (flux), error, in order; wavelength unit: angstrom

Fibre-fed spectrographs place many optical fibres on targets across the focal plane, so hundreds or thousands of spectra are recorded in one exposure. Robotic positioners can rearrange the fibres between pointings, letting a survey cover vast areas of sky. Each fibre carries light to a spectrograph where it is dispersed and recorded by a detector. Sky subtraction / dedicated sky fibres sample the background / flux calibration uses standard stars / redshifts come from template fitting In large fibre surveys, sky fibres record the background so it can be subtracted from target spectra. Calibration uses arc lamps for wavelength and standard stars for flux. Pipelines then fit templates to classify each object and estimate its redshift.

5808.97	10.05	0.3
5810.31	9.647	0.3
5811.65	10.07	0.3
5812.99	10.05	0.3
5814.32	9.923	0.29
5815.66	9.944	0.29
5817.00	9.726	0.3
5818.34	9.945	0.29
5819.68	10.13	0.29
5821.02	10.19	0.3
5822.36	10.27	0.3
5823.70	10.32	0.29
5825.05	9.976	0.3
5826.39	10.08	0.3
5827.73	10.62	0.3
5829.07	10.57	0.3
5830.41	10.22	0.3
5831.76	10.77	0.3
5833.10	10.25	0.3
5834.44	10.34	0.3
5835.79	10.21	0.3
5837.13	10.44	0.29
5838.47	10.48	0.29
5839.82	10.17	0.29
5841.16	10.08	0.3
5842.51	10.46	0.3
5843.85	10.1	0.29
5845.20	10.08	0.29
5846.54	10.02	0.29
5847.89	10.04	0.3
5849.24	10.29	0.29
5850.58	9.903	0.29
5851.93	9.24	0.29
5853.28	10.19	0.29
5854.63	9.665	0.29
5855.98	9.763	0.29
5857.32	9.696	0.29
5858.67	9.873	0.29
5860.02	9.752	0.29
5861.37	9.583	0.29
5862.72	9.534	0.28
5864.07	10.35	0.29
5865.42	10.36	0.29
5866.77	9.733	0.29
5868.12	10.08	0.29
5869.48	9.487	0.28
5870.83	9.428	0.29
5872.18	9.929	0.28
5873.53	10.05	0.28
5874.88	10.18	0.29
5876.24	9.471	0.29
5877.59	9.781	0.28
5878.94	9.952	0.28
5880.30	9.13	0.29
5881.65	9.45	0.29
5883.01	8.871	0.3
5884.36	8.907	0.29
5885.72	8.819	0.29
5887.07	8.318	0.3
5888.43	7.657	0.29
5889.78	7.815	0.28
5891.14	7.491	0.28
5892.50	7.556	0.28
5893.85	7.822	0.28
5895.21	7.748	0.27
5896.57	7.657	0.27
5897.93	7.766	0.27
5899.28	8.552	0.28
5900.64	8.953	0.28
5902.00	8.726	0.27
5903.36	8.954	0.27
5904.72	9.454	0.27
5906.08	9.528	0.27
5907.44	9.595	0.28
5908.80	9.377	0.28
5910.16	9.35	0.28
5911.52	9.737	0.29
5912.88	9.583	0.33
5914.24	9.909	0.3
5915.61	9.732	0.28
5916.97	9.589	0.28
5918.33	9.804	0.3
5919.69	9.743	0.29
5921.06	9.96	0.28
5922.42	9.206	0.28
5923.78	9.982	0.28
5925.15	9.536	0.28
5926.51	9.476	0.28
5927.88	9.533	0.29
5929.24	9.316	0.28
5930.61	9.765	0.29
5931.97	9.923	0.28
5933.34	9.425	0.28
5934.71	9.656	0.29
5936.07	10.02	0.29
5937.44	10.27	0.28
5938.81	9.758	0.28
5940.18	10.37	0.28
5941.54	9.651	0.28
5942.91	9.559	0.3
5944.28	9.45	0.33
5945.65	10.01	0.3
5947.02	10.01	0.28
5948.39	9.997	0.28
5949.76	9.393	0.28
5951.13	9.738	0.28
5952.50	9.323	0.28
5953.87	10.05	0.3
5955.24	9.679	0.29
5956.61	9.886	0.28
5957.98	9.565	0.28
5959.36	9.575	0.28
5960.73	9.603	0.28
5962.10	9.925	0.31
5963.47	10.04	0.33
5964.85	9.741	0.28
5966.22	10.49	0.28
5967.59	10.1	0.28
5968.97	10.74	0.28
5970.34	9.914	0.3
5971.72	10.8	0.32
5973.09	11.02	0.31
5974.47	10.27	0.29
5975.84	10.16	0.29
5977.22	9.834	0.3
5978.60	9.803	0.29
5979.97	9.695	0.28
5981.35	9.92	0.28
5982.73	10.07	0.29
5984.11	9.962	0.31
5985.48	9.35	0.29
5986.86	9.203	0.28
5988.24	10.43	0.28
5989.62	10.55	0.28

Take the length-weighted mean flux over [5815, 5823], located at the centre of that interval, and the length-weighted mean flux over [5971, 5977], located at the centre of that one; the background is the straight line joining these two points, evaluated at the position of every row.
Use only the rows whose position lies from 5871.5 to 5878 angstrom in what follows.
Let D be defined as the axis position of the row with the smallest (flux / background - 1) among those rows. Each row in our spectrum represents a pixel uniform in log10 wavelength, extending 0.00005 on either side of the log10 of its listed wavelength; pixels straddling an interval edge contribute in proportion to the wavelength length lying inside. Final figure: 5876.24 angstrom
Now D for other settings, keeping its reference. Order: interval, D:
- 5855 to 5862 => 5861.37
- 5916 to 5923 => 5922.42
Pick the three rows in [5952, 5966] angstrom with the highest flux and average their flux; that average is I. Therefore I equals 10.0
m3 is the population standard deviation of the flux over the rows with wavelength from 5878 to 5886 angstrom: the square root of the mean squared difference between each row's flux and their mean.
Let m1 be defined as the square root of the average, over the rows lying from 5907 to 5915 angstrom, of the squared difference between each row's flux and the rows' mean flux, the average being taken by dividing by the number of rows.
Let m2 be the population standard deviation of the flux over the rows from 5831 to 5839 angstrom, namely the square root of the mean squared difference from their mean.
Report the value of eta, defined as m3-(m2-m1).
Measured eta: 0.41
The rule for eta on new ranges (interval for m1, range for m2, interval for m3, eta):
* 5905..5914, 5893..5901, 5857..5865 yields -0.09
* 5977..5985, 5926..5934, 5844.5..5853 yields 0.24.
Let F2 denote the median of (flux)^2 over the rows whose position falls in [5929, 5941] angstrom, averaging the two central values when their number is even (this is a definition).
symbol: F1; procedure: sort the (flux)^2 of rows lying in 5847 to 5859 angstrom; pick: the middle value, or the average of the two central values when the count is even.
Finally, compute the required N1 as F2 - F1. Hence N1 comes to -2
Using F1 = 97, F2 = 95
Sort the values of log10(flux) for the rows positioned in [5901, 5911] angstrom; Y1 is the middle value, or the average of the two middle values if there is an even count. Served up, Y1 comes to 0.97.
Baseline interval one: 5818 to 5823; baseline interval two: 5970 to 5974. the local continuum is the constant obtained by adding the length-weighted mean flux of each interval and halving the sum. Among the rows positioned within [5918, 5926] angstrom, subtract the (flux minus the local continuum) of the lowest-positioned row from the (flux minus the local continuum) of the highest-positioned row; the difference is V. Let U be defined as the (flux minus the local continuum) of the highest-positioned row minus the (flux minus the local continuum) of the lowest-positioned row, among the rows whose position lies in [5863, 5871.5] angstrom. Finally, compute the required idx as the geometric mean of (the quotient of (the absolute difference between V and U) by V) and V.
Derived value 0.8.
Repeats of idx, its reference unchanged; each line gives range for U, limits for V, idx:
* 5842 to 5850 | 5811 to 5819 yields 0.2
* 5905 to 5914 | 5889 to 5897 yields 0.5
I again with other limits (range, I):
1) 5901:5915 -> 9.7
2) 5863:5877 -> 10.3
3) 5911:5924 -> 10.0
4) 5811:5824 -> 10.3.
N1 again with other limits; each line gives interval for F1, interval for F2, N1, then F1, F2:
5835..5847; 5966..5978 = 2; 103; 105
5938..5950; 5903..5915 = -4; 95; 91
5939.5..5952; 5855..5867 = 0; 95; 95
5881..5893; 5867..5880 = 29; 69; 99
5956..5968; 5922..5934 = -7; 98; 91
